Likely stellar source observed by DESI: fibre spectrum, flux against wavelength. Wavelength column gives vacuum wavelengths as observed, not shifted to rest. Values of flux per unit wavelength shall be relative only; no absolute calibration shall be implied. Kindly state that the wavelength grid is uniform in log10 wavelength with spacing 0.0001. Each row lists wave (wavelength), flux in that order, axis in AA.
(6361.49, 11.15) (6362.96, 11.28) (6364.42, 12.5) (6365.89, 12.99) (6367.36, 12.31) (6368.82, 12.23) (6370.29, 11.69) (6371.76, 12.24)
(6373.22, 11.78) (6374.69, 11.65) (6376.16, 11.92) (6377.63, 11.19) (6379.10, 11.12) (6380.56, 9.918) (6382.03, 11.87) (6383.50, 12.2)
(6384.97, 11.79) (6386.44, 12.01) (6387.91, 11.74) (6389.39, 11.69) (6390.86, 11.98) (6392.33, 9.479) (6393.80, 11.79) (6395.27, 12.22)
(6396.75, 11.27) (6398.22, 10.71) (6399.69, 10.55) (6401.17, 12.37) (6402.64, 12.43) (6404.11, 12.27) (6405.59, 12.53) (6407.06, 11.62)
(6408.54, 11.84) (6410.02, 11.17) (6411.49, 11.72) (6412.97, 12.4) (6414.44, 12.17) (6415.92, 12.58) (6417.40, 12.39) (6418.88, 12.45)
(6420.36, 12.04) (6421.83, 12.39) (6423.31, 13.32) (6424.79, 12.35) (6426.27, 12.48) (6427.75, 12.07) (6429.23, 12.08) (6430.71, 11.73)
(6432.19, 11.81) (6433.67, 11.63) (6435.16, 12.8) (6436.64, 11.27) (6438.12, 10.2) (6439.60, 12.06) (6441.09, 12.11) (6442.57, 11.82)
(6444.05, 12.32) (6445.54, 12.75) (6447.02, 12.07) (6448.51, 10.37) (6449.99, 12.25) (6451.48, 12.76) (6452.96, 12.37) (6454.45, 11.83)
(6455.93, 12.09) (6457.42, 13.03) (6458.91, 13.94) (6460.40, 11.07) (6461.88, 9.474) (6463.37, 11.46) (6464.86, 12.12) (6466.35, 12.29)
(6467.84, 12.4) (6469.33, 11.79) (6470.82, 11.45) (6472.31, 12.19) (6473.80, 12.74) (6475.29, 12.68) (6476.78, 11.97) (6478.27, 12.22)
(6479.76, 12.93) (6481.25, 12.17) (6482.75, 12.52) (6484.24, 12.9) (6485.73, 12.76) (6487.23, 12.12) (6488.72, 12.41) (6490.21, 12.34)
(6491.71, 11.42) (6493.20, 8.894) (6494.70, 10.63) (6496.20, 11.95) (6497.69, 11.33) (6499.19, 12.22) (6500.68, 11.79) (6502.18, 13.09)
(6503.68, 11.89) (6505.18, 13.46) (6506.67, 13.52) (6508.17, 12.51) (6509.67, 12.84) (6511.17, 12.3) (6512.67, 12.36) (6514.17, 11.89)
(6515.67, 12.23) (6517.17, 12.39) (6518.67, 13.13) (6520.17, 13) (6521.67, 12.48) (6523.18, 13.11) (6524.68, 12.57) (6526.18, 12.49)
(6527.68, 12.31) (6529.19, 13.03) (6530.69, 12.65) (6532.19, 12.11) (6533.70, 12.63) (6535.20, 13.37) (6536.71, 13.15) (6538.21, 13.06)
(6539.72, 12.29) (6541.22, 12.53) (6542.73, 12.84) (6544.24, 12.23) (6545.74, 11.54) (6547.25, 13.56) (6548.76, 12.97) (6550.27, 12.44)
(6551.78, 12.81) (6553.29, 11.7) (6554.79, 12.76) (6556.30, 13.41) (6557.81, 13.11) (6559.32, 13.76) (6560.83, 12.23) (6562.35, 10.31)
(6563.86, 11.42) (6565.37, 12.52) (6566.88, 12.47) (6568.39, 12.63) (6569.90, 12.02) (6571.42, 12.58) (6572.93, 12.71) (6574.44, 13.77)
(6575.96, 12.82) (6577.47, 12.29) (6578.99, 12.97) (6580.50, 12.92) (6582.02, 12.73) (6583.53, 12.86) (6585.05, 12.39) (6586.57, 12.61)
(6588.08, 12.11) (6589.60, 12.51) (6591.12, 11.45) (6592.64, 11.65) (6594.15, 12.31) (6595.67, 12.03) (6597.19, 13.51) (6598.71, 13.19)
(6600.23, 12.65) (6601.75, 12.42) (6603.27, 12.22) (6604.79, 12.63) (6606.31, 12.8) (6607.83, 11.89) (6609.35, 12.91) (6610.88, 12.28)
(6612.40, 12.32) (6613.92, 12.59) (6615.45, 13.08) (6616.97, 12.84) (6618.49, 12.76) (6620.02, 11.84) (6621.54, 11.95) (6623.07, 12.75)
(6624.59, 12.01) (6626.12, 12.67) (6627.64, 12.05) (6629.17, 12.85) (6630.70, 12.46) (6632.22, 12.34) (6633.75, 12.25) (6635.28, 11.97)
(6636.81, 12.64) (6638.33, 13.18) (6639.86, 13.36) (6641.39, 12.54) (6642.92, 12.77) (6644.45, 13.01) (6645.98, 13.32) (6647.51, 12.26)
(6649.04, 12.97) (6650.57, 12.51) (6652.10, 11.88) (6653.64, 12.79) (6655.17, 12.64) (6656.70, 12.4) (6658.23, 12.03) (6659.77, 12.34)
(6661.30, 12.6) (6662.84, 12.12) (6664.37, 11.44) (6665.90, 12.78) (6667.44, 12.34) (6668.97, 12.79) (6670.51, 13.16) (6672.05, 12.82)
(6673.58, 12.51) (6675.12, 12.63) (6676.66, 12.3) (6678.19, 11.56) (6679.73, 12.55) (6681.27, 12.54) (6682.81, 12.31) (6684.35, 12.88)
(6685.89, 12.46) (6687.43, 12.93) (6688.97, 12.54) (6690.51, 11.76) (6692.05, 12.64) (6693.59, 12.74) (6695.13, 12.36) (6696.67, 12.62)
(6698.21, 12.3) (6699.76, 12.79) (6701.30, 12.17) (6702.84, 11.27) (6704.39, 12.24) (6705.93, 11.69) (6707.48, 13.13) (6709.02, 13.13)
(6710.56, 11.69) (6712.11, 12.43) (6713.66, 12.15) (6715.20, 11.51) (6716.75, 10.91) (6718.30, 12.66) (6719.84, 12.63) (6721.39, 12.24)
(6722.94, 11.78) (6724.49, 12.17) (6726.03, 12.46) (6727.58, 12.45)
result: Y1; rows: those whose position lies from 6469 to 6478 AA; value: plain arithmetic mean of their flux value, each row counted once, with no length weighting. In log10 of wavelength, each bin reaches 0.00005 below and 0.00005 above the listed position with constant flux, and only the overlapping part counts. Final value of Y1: 12.1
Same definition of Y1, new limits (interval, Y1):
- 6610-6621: 12.5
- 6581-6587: 12.6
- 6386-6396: 11.6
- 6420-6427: 12.5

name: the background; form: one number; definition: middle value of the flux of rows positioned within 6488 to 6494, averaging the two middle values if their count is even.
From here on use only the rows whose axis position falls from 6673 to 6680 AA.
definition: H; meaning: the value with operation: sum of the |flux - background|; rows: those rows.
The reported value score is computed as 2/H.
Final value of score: 0.72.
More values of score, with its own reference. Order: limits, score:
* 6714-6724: 0.60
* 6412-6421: 0.73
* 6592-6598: 0.82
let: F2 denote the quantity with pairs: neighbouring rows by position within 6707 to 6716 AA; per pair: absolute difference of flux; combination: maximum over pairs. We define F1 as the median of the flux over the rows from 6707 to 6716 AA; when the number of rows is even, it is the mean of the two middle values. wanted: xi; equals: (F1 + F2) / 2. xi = 6.9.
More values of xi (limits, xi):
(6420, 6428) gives 6.7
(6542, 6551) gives 7.3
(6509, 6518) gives 6.4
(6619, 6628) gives 6.4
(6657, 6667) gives 6.8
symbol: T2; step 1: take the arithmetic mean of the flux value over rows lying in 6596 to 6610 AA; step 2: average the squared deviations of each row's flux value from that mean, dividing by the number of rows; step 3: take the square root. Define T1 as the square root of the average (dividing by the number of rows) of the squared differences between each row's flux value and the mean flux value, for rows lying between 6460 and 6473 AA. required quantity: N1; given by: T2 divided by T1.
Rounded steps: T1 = 0.86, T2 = 0.5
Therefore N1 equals 0.5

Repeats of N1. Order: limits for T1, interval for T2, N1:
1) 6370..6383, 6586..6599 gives 1.0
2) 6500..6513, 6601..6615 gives 0.5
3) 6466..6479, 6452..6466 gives 3.0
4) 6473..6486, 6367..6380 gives 1.3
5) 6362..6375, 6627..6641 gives 0.9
